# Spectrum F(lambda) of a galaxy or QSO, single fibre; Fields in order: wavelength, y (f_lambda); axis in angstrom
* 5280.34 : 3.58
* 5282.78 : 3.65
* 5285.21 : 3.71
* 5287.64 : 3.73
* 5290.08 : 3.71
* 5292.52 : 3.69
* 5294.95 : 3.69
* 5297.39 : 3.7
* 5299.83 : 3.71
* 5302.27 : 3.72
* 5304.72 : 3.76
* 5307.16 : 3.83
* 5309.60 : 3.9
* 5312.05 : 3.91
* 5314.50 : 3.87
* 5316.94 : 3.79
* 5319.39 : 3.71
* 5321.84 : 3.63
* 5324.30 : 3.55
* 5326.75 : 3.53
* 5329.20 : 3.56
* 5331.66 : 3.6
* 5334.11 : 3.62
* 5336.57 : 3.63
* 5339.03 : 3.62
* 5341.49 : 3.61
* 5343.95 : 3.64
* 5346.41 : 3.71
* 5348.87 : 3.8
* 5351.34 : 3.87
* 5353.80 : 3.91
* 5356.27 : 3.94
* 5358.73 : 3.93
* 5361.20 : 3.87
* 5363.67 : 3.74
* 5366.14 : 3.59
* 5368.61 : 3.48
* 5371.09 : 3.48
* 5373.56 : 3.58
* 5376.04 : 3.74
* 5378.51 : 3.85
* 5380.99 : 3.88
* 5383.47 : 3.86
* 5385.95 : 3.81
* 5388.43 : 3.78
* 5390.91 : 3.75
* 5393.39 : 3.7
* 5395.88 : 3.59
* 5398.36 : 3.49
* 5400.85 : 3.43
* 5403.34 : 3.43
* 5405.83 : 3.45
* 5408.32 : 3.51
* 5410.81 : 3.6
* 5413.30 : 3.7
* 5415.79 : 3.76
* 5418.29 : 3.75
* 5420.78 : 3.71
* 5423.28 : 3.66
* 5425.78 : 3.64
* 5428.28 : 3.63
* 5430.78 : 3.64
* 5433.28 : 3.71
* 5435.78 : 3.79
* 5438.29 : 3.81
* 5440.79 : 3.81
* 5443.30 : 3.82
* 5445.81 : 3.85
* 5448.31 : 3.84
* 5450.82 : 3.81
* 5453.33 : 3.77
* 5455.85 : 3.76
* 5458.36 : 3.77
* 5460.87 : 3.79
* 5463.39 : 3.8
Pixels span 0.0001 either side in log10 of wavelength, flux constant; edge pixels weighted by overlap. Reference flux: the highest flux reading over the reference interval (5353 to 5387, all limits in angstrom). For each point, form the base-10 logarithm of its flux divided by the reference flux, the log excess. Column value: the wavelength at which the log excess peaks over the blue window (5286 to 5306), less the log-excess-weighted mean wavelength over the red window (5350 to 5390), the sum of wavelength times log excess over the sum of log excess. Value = -67.0 angstrom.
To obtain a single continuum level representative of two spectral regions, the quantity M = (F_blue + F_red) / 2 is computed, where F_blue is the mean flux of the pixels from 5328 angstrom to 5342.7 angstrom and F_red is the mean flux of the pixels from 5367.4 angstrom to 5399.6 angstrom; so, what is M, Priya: 3.65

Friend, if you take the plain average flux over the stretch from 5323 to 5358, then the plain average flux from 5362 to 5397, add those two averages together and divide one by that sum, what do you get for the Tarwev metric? 0.135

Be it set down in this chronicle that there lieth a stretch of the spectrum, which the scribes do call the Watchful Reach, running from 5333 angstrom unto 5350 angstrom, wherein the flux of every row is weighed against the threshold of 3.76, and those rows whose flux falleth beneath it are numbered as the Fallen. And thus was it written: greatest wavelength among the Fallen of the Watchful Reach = 5346.41 angstrom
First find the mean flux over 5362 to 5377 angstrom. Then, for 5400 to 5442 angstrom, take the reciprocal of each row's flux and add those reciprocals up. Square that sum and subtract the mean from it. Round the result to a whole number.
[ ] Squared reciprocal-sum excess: 18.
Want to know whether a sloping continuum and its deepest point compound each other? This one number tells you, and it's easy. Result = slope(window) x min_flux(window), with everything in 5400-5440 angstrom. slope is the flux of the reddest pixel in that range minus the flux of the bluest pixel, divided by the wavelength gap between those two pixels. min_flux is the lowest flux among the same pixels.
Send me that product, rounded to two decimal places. 0.03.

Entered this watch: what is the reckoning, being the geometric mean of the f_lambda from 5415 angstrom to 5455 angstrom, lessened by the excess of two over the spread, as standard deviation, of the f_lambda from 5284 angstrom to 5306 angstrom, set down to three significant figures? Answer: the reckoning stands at 1.77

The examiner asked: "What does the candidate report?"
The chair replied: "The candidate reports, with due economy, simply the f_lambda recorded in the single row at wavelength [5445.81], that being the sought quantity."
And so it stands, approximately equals 3.85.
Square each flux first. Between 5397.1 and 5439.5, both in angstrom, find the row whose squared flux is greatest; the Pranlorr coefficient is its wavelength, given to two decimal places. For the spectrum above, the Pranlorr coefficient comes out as 5438.29 angstrom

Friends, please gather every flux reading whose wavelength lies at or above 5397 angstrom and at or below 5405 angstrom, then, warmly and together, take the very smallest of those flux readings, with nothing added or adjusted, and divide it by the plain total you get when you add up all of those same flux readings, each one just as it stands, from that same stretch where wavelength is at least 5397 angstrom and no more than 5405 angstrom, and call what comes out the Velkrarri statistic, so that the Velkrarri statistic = 0.33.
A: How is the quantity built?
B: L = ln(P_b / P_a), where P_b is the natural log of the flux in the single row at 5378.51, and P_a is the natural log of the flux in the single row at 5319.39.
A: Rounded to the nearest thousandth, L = 0.028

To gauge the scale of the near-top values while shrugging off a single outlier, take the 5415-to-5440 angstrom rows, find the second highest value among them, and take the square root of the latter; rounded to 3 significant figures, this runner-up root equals 1.95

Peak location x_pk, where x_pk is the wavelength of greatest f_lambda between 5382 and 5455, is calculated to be 5383.47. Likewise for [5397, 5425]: 5415.79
